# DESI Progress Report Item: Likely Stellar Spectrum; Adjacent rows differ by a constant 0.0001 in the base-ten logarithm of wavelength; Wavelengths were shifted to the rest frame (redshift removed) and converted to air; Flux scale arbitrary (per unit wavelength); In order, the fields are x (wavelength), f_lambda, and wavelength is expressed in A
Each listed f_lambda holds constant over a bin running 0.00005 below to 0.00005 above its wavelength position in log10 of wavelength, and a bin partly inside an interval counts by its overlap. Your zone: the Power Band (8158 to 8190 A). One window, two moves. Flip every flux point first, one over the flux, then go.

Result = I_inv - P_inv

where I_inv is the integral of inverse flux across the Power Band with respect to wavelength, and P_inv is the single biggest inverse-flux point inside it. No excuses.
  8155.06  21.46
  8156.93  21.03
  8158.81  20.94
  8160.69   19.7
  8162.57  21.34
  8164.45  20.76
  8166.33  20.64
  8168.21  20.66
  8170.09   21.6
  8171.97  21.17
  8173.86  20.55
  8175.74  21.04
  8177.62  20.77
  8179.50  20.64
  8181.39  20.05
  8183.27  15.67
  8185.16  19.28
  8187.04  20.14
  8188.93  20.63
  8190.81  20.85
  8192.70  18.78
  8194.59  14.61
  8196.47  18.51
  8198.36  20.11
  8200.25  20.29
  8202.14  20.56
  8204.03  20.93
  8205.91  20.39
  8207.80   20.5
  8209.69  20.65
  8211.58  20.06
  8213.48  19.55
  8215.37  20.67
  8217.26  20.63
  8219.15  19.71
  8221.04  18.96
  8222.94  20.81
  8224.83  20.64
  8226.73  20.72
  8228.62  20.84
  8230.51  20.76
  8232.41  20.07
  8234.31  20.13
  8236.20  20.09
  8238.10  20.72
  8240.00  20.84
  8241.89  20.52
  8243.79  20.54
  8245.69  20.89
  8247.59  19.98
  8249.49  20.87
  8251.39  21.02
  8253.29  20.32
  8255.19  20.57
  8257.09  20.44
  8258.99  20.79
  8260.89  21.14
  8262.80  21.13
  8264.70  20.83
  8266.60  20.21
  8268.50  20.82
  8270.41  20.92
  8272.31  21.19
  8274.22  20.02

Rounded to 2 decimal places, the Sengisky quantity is 1.52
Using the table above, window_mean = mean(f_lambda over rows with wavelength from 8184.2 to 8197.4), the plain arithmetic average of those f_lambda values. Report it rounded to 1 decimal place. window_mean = 19.0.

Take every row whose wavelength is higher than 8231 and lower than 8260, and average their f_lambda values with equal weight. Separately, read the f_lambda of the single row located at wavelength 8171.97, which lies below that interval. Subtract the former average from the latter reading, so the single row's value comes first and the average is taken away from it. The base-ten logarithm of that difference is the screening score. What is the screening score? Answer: -0.2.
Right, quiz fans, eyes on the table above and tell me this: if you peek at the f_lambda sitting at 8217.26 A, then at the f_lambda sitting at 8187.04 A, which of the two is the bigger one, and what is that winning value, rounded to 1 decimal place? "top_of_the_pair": 20.6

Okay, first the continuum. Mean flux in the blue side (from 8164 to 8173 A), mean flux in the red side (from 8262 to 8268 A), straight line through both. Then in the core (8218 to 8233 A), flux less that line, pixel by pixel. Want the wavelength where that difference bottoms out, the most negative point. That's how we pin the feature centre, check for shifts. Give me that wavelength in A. 8221.04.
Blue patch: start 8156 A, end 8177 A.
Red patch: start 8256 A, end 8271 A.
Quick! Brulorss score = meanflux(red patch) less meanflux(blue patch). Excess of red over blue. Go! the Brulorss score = -0.07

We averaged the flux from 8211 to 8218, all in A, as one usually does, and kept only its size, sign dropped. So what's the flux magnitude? 20.2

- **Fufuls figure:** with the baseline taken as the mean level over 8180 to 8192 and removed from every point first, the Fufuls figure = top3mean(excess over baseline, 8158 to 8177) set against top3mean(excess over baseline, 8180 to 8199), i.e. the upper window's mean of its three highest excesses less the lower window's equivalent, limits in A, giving -0.83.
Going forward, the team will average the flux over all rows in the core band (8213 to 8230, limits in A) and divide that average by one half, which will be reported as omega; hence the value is 40.6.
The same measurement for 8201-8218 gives 40.9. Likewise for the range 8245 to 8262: 41.3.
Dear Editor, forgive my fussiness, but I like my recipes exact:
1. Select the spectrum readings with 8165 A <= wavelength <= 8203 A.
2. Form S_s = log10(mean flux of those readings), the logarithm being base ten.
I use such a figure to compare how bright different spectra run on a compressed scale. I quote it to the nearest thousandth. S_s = 1.297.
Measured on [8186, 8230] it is 1.301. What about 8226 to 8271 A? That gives 1.315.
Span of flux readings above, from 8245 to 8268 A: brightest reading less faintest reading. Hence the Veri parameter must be 1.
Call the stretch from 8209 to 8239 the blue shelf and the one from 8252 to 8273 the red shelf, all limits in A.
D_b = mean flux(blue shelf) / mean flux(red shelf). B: 0.978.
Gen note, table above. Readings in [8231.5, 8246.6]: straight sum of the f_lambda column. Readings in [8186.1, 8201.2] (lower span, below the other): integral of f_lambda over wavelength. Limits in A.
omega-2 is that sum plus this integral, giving 454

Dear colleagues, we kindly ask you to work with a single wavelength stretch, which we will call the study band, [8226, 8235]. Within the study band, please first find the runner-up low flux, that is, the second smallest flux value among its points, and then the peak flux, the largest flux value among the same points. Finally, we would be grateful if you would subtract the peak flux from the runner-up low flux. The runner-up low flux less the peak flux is -0.71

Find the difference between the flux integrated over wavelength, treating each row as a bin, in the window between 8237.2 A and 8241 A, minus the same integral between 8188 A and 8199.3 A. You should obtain -135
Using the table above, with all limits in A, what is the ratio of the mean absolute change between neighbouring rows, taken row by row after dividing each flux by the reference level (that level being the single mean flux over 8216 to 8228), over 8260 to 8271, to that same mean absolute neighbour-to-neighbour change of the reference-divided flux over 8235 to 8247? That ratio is 1.1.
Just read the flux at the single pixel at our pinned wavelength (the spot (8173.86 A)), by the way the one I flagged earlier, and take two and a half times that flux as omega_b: 51.4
